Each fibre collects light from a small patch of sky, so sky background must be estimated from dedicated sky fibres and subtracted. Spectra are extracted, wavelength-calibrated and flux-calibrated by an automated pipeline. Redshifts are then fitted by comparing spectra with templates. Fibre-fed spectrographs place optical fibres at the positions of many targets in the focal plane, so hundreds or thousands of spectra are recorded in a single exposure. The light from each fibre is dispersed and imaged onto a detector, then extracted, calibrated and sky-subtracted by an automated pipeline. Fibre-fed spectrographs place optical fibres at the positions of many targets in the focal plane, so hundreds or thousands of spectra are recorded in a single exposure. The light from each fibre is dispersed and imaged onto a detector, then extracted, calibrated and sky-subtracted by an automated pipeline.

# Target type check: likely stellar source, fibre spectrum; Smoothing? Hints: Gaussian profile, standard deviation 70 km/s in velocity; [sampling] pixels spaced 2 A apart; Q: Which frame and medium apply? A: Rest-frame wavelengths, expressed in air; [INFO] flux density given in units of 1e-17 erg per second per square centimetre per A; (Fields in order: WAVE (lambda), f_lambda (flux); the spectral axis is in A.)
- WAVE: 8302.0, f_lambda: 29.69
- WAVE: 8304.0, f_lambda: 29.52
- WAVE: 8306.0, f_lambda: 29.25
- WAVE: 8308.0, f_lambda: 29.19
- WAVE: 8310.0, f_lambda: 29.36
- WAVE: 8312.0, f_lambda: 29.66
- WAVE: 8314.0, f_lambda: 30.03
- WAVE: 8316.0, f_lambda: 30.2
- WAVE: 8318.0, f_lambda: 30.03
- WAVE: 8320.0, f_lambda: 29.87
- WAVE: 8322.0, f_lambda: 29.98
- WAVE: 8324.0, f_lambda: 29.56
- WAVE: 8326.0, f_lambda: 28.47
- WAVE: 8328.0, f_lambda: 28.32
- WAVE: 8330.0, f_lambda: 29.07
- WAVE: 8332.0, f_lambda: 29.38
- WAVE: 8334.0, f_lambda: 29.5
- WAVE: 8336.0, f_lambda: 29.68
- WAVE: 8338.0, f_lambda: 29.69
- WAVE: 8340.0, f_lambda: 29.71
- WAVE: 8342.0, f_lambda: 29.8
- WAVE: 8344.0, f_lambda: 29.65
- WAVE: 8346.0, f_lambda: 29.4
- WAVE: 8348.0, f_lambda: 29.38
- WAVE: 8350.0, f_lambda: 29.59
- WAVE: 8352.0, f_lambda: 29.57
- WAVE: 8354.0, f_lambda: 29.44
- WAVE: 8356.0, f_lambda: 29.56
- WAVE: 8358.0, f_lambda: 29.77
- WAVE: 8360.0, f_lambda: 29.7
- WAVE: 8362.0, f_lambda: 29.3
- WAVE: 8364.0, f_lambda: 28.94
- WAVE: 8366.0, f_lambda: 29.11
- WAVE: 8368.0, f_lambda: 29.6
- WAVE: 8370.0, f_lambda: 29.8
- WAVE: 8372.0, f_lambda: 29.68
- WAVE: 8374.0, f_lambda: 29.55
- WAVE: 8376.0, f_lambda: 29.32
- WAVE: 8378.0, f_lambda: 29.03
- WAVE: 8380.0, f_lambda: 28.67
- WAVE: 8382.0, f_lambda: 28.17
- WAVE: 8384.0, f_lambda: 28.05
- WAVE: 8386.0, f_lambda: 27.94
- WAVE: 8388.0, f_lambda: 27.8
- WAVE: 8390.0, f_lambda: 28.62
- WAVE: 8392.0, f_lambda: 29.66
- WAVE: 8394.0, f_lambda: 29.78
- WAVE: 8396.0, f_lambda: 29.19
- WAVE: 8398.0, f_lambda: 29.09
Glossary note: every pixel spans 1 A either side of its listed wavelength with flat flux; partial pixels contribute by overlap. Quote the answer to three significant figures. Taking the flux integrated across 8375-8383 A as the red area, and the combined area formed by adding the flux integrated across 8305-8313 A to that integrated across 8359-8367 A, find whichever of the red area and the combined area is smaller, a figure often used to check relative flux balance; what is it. 230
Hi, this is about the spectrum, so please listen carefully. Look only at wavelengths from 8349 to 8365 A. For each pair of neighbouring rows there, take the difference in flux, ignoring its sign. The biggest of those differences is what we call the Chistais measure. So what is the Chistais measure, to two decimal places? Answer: 0.40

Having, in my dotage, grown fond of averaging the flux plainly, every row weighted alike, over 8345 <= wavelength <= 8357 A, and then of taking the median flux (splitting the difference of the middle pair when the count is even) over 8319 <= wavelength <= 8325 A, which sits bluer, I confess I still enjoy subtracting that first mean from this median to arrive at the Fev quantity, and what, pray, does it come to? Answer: 0.38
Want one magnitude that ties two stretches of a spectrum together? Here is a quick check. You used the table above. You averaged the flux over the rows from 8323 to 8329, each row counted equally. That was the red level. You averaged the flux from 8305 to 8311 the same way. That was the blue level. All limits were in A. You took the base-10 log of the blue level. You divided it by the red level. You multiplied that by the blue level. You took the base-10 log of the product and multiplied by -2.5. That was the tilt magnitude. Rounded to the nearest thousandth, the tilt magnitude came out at -0.434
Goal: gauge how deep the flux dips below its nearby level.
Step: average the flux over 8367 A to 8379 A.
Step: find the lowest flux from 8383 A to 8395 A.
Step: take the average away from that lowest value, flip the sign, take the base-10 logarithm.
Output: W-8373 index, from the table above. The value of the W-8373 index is 0.23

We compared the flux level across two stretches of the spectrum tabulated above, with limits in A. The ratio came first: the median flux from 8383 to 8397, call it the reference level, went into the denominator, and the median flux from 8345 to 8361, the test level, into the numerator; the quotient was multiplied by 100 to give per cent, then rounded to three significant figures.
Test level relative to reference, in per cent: 103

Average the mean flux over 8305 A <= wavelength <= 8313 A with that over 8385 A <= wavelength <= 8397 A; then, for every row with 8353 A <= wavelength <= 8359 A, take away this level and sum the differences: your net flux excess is 1.5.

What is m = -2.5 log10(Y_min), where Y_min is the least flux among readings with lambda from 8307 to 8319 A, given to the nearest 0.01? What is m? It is -3.66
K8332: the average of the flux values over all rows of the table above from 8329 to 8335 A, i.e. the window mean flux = 29.3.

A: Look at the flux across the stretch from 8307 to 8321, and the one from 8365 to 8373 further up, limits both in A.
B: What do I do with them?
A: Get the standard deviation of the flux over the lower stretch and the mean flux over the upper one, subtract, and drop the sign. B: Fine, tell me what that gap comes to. 29.2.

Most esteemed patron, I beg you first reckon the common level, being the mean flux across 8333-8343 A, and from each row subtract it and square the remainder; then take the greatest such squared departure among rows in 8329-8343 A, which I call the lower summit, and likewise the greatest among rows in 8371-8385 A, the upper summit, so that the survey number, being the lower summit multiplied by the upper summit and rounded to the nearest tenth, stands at 1.0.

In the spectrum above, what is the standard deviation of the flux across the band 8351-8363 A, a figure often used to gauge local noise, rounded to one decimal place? 0.2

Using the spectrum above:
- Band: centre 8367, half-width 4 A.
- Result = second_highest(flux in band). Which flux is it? 29.6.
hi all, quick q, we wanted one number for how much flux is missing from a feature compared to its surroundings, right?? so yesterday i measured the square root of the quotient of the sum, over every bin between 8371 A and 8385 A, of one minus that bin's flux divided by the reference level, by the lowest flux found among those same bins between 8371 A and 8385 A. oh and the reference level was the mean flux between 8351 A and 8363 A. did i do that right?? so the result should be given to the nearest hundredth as 0.07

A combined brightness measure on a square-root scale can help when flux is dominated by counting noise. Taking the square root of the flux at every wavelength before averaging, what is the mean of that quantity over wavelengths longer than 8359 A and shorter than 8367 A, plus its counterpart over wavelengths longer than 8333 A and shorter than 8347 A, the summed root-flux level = 10.9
